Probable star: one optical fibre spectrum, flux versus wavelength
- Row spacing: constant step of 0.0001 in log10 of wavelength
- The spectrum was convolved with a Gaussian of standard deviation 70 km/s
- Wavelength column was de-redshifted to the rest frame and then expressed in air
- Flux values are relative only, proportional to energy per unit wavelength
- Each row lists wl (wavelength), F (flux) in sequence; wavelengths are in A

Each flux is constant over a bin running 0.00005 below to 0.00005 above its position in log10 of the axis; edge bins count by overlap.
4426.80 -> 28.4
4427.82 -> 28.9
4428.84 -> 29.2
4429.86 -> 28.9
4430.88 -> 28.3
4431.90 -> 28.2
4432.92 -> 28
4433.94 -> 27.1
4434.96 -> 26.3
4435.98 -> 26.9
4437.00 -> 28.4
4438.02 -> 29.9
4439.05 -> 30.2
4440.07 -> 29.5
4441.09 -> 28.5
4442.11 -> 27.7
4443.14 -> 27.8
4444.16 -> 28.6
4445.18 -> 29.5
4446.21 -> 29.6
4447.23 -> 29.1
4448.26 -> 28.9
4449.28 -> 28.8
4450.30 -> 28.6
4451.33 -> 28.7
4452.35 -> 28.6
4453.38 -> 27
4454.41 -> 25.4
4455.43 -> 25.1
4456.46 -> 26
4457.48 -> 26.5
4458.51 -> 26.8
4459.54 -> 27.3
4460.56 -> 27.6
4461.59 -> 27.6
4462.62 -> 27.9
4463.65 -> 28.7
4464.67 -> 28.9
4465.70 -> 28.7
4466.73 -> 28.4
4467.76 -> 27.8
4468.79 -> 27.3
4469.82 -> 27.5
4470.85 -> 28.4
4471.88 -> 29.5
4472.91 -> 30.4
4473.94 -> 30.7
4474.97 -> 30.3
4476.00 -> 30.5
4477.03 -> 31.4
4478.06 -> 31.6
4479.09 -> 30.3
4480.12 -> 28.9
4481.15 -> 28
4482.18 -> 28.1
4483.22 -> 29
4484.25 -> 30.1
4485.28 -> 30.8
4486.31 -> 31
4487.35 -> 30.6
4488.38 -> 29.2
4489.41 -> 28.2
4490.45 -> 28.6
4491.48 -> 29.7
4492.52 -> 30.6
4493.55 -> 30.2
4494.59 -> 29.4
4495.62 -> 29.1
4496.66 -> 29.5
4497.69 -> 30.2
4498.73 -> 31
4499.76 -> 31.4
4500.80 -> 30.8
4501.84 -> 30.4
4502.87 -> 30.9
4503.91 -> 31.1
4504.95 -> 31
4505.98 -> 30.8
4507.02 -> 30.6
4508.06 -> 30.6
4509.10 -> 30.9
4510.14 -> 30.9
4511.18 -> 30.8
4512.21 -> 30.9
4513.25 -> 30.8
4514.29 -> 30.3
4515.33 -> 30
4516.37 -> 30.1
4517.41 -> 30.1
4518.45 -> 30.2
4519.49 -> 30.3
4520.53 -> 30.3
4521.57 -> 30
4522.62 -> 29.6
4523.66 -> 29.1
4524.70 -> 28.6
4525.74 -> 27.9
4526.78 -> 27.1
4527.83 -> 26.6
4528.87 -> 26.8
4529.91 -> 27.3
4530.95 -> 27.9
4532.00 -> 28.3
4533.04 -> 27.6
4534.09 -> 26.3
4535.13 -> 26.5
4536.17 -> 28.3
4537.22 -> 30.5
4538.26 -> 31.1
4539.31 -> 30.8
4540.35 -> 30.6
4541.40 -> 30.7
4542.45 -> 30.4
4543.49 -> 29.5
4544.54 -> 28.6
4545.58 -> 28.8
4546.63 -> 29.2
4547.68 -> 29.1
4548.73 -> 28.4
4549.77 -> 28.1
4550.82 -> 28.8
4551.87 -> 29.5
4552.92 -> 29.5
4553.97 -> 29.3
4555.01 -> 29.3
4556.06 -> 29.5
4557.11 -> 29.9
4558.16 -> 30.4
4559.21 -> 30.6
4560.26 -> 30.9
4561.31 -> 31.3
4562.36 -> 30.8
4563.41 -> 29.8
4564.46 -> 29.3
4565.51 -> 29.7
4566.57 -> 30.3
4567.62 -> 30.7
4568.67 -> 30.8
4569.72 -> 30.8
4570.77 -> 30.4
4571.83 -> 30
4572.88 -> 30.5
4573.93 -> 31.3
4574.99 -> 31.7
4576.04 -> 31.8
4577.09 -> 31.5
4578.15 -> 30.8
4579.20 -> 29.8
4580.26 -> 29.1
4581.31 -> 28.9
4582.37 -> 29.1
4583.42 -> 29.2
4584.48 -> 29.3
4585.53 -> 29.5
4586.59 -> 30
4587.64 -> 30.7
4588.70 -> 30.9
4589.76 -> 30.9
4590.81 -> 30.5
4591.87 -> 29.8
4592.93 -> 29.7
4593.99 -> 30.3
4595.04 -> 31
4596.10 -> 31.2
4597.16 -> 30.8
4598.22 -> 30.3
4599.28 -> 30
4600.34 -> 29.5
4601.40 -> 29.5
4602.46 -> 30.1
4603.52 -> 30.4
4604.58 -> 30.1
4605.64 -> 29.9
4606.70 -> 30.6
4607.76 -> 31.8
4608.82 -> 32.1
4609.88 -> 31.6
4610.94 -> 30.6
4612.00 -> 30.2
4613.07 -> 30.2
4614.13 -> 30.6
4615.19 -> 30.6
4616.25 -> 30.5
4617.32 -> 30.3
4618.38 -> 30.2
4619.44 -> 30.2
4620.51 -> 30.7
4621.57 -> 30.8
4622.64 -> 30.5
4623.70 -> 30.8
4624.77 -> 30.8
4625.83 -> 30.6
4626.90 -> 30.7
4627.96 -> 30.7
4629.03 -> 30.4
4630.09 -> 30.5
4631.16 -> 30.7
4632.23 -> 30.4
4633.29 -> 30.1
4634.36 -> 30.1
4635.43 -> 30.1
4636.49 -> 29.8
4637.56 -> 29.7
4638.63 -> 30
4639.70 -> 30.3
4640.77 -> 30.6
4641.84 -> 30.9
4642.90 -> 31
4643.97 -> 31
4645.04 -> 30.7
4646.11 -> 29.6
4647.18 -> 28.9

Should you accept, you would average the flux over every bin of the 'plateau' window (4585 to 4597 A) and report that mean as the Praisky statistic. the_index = 30.4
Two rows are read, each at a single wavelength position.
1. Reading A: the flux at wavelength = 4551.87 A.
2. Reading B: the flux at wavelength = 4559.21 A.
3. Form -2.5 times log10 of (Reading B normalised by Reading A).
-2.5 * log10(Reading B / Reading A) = -0.04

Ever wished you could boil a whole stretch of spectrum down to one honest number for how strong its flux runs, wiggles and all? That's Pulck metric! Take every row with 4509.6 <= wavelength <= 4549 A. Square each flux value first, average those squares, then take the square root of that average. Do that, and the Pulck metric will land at 29.3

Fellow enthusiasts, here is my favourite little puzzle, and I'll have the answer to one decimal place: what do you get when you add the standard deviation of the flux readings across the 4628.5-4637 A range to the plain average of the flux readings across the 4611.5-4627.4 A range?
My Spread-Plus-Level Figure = 30.8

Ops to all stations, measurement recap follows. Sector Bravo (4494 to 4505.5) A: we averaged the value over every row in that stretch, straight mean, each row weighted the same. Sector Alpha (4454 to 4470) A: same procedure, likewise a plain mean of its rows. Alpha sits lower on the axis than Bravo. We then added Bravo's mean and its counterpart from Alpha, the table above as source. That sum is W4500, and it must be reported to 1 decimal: 57.8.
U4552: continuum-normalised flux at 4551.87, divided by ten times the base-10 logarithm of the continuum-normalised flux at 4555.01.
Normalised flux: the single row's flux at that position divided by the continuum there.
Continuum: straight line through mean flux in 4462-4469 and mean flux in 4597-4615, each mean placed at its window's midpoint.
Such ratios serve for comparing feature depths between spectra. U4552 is -18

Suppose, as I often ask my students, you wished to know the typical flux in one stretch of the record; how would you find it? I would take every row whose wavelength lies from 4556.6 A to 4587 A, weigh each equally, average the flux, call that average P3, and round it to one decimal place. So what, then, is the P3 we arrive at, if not 30.3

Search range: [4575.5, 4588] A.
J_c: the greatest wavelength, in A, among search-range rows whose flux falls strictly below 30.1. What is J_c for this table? 4586.59 A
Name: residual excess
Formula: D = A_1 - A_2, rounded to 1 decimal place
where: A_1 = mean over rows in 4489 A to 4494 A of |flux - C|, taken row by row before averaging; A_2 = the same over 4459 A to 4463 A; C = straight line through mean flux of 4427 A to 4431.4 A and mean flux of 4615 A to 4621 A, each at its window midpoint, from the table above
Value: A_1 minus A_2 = -0.6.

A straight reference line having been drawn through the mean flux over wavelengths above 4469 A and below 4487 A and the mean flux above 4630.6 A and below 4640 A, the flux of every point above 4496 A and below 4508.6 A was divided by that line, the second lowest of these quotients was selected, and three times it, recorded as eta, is 3.04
